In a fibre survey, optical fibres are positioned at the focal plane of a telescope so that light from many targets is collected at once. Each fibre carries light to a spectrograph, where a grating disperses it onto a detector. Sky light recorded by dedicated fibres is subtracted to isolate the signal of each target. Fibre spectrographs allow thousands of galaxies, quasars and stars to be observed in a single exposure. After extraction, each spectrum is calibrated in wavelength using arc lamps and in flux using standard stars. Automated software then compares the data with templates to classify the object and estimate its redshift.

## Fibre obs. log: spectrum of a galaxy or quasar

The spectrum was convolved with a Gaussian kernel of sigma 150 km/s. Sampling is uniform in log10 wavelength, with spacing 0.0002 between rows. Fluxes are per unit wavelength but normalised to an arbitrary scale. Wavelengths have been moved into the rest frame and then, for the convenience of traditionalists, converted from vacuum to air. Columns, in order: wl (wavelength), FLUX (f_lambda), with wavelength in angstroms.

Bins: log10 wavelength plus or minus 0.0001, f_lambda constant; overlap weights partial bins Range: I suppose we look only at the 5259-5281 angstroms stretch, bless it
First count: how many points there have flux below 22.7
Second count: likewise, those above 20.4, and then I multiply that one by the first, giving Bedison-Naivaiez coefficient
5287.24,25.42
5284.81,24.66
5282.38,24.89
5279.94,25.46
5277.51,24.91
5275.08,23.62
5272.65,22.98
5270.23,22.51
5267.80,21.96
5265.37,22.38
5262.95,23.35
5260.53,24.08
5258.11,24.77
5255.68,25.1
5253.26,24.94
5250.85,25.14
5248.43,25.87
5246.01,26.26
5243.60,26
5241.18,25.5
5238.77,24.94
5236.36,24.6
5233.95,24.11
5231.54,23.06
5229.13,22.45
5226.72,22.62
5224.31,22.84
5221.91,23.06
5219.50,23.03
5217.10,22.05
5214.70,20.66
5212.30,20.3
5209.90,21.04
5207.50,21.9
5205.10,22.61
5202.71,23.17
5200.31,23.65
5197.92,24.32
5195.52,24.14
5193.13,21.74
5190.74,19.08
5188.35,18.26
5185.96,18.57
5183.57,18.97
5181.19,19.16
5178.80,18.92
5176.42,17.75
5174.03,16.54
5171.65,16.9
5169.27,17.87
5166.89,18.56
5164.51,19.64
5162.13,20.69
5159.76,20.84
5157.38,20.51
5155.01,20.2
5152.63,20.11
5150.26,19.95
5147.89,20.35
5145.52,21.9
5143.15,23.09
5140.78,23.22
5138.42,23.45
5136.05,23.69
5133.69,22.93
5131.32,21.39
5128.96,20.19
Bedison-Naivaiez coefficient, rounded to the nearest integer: 27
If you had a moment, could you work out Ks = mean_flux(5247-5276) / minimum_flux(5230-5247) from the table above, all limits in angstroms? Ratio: 1.0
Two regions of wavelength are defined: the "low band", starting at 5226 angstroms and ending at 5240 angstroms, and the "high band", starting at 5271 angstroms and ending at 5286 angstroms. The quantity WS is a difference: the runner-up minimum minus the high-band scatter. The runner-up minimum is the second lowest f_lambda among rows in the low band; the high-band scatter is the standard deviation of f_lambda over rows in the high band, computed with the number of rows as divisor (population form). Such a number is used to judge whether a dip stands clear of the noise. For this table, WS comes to 21.8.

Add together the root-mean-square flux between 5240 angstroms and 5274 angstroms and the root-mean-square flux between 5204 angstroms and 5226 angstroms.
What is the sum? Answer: 46.4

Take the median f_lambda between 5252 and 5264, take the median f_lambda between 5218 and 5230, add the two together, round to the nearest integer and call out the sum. 48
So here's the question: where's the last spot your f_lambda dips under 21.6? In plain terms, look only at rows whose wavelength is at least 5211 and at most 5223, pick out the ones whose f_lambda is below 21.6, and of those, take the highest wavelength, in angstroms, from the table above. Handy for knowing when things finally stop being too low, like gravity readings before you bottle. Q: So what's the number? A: 5214.70 angstroms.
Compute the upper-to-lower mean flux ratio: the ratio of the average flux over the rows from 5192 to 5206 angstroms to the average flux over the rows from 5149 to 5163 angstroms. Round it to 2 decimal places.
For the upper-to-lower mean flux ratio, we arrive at 1.14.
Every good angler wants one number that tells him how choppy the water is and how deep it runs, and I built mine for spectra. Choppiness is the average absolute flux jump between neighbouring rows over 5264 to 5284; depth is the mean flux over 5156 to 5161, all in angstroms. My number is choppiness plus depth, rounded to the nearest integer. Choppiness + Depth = 21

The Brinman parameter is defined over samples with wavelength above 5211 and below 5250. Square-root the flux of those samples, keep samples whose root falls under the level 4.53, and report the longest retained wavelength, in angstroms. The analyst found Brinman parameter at 5212.30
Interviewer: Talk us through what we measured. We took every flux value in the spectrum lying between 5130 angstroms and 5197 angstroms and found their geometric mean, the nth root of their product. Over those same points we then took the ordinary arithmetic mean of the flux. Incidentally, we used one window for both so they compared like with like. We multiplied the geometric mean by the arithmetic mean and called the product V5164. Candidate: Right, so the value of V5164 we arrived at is 410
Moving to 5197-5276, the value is 550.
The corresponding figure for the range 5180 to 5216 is 446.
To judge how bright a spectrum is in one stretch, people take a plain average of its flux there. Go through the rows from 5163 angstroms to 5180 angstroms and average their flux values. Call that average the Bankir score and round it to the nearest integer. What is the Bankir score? 18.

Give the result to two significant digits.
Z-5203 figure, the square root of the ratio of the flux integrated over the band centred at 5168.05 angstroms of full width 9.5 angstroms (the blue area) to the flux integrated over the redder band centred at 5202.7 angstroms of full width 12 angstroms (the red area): 0.79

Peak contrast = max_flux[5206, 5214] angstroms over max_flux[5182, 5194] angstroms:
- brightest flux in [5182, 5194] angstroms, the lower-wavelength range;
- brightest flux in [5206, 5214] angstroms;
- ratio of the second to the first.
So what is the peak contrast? 1.01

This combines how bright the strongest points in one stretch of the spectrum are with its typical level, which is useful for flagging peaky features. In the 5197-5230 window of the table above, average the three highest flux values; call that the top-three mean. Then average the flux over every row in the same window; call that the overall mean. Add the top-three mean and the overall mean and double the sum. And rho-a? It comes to 92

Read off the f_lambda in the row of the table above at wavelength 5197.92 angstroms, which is 24.32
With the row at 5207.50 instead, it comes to 21.9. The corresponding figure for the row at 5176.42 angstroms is 17.75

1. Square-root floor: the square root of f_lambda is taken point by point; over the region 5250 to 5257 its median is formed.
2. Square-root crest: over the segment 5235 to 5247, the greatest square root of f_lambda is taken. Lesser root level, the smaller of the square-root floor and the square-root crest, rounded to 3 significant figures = 5.01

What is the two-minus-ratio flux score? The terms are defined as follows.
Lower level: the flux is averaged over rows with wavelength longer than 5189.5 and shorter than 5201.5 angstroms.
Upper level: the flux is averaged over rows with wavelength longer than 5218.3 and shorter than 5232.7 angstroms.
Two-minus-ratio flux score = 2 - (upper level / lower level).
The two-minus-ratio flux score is 0.99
